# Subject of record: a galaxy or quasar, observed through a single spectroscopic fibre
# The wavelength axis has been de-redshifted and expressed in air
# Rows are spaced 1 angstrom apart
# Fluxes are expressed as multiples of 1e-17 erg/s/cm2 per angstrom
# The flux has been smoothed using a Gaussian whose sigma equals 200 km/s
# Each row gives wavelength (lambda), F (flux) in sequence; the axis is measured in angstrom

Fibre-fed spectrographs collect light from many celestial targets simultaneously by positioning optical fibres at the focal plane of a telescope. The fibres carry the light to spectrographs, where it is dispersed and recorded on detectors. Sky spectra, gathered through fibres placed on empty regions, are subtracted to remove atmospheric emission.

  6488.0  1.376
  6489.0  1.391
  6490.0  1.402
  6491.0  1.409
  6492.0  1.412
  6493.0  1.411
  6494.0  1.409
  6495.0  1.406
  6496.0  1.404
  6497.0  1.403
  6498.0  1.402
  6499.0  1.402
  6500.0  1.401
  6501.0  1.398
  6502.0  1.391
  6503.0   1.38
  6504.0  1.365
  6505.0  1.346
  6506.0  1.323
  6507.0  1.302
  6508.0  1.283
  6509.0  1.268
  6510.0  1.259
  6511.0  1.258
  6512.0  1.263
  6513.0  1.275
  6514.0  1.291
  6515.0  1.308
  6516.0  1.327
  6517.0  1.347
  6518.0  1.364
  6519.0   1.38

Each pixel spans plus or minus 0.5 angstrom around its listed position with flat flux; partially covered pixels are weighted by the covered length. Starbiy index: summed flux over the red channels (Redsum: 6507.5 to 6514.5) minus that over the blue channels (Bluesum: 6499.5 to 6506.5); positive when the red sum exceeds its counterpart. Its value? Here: -0.7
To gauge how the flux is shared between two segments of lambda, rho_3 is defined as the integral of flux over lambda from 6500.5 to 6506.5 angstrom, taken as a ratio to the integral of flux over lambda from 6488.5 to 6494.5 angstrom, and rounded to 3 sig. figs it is 0.973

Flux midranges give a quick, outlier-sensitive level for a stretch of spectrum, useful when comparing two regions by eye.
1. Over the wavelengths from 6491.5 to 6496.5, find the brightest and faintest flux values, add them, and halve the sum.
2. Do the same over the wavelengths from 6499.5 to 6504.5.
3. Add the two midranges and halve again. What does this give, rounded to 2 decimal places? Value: 1.40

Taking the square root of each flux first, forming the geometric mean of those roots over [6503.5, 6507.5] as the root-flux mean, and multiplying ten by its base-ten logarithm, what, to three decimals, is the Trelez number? 0.625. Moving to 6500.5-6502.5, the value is 0.722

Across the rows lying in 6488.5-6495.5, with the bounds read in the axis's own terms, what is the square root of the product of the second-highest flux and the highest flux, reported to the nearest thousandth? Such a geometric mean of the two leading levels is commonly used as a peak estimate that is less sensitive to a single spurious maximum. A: 1.411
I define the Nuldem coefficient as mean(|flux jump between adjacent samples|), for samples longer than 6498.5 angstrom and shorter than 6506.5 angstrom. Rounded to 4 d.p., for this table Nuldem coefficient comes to 0.0113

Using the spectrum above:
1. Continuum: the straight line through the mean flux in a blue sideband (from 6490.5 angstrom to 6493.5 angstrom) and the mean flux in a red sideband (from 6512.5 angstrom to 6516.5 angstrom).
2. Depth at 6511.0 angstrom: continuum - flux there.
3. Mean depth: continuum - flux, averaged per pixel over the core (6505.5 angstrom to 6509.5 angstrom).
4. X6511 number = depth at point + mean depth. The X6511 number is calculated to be 0.10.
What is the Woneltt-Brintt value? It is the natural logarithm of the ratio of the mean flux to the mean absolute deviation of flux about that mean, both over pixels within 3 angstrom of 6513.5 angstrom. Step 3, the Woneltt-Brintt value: 4.1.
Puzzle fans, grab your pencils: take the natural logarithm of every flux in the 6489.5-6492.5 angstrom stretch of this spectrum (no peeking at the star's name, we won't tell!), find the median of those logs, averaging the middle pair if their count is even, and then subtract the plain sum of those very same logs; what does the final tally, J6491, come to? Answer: -0.683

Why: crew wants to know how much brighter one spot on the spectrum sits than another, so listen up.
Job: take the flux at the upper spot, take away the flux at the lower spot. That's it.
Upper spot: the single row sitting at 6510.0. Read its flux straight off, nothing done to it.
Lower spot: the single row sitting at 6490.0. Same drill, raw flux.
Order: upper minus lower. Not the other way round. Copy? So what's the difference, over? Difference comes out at -0.14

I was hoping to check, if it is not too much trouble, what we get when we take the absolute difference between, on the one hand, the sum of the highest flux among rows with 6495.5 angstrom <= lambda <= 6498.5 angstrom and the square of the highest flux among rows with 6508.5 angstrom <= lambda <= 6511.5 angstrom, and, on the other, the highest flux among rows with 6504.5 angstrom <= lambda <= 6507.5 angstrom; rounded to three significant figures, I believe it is 1.67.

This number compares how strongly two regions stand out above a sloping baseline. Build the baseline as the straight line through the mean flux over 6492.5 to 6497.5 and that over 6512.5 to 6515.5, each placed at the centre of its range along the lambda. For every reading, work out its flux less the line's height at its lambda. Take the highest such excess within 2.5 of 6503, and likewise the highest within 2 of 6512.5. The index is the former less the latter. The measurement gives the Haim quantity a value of 0.028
